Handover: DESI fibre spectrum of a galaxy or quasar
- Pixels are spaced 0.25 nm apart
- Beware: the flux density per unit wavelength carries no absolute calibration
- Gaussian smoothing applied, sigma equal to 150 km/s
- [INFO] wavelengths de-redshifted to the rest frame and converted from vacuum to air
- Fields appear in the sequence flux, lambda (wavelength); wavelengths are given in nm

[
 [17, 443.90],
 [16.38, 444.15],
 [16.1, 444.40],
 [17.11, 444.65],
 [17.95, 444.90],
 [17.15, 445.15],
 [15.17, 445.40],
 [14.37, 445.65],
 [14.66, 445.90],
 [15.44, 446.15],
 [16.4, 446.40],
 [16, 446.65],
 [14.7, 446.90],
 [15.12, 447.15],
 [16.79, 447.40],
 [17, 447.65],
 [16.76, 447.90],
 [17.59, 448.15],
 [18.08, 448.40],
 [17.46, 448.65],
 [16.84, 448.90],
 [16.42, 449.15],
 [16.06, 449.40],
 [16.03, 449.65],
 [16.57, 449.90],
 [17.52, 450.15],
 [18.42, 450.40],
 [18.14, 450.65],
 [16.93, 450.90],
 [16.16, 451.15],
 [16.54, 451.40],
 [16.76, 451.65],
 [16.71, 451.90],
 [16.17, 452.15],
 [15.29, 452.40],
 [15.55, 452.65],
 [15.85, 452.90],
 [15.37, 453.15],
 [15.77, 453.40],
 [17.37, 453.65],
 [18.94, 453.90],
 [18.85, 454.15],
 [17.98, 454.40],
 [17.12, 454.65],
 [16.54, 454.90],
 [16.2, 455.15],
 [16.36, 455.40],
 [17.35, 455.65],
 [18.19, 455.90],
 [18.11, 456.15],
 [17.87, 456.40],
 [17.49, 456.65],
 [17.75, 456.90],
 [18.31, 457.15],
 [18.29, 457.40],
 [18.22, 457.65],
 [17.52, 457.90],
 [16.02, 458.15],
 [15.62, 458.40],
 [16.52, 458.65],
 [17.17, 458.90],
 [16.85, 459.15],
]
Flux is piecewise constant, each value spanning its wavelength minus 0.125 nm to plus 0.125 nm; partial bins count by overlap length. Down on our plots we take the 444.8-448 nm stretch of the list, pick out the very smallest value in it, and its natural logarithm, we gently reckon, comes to 2.665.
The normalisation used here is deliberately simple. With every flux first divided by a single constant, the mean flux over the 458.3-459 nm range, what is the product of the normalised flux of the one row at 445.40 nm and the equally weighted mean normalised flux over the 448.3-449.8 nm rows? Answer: 0.94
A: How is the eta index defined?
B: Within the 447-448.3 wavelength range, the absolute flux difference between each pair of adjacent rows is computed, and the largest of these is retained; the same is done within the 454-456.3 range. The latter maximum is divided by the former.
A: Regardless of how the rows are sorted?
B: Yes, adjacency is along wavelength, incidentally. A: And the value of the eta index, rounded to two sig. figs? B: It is 0.59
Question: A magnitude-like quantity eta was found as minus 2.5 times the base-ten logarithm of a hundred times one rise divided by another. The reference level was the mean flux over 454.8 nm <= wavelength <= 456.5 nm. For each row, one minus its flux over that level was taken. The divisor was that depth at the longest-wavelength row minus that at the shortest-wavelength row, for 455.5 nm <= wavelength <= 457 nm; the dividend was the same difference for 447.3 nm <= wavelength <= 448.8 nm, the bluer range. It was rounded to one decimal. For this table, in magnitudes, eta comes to -5.6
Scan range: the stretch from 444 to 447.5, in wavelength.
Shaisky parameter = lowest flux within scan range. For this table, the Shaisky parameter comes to 14.37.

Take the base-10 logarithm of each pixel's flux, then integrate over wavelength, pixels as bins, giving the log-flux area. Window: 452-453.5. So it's 1.79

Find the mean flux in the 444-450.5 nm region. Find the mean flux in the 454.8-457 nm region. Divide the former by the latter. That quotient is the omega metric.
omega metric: 0.95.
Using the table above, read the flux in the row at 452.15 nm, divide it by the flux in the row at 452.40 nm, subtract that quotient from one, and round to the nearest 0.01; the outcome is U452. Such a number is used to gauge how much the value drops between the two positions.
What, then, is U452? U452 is -0.06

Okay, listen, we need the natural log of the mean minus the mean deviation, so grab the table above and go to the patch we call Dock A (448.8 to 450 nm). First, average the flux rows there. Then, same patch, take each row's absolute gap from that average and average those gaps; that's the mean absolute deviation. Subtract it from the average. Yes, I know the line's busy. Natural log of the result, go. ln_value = 2.78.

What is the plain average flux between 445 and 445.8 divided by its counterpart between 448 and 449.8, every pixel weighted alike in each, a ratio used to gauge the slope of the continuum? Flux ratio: 0.92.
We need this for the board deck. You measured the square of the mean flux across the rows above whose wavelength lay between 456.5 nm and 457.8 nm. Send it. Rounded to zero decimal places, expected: 324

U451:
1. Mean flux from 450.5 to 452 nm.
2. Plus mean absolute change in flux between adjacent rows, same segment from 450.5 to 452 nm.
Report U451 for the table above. 17.4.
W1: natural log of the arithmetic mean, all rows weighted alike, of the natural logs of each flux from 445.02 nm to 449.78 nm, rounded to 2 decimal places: 1.02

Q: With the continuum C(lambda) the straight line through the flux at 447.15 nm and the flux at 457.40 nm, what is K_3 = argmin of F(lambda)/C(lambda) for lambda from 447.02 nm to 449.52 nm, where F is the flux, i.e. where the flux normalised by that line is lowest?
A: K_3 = 447.15 nm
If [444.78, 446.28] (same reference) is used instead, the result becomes 445.65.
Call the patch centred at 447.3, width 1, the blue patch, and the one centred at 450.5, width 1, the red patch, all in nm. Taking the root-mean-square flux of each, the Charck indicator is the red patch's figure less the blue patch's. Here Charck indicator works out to 1.8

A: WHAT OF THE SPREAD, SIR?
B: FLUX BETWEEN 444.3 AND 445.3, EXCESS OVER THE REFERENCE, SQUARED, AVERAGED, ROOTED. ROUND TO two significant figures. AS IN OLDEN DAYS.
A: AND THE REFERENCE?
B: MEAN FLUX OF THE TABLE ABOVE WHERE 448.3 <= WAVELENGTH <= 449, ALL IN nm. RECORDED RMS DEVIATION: 0.76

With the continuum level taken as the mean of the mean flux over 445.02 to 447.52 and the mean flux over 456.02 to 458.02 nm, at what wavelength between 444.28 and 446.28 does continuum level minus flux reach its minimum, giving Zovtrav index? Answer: 444.90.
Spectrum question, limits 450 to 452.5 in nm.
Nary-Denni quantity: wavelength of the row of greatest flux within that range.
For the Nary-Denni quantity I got 450.40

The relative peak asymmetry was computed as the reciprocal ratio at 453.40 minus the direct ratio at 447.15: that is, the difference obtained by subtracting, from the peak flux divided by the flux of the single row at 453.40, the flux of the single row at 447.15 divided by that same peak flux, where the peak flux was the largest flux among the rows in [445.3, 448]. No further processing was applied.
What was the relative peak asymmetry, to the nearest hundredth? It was 0.19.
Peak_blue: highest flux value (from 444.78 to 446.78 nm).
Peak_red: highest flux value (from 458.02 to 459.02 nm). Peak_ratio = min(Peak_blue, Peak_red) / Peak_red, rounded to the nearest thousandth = 1.000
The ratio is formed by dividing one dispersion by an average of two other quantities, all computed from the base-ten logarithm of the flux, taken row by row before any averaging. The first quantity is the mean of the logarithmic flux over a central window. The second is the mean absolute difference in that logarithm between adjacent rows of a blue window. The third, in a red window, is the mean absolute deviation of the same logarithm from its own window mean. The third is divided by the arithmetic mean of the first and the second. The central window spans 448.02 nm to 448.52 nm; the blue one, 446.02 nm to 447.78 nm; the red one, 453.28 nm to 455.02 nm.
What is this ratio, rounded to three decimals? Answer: 0.036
